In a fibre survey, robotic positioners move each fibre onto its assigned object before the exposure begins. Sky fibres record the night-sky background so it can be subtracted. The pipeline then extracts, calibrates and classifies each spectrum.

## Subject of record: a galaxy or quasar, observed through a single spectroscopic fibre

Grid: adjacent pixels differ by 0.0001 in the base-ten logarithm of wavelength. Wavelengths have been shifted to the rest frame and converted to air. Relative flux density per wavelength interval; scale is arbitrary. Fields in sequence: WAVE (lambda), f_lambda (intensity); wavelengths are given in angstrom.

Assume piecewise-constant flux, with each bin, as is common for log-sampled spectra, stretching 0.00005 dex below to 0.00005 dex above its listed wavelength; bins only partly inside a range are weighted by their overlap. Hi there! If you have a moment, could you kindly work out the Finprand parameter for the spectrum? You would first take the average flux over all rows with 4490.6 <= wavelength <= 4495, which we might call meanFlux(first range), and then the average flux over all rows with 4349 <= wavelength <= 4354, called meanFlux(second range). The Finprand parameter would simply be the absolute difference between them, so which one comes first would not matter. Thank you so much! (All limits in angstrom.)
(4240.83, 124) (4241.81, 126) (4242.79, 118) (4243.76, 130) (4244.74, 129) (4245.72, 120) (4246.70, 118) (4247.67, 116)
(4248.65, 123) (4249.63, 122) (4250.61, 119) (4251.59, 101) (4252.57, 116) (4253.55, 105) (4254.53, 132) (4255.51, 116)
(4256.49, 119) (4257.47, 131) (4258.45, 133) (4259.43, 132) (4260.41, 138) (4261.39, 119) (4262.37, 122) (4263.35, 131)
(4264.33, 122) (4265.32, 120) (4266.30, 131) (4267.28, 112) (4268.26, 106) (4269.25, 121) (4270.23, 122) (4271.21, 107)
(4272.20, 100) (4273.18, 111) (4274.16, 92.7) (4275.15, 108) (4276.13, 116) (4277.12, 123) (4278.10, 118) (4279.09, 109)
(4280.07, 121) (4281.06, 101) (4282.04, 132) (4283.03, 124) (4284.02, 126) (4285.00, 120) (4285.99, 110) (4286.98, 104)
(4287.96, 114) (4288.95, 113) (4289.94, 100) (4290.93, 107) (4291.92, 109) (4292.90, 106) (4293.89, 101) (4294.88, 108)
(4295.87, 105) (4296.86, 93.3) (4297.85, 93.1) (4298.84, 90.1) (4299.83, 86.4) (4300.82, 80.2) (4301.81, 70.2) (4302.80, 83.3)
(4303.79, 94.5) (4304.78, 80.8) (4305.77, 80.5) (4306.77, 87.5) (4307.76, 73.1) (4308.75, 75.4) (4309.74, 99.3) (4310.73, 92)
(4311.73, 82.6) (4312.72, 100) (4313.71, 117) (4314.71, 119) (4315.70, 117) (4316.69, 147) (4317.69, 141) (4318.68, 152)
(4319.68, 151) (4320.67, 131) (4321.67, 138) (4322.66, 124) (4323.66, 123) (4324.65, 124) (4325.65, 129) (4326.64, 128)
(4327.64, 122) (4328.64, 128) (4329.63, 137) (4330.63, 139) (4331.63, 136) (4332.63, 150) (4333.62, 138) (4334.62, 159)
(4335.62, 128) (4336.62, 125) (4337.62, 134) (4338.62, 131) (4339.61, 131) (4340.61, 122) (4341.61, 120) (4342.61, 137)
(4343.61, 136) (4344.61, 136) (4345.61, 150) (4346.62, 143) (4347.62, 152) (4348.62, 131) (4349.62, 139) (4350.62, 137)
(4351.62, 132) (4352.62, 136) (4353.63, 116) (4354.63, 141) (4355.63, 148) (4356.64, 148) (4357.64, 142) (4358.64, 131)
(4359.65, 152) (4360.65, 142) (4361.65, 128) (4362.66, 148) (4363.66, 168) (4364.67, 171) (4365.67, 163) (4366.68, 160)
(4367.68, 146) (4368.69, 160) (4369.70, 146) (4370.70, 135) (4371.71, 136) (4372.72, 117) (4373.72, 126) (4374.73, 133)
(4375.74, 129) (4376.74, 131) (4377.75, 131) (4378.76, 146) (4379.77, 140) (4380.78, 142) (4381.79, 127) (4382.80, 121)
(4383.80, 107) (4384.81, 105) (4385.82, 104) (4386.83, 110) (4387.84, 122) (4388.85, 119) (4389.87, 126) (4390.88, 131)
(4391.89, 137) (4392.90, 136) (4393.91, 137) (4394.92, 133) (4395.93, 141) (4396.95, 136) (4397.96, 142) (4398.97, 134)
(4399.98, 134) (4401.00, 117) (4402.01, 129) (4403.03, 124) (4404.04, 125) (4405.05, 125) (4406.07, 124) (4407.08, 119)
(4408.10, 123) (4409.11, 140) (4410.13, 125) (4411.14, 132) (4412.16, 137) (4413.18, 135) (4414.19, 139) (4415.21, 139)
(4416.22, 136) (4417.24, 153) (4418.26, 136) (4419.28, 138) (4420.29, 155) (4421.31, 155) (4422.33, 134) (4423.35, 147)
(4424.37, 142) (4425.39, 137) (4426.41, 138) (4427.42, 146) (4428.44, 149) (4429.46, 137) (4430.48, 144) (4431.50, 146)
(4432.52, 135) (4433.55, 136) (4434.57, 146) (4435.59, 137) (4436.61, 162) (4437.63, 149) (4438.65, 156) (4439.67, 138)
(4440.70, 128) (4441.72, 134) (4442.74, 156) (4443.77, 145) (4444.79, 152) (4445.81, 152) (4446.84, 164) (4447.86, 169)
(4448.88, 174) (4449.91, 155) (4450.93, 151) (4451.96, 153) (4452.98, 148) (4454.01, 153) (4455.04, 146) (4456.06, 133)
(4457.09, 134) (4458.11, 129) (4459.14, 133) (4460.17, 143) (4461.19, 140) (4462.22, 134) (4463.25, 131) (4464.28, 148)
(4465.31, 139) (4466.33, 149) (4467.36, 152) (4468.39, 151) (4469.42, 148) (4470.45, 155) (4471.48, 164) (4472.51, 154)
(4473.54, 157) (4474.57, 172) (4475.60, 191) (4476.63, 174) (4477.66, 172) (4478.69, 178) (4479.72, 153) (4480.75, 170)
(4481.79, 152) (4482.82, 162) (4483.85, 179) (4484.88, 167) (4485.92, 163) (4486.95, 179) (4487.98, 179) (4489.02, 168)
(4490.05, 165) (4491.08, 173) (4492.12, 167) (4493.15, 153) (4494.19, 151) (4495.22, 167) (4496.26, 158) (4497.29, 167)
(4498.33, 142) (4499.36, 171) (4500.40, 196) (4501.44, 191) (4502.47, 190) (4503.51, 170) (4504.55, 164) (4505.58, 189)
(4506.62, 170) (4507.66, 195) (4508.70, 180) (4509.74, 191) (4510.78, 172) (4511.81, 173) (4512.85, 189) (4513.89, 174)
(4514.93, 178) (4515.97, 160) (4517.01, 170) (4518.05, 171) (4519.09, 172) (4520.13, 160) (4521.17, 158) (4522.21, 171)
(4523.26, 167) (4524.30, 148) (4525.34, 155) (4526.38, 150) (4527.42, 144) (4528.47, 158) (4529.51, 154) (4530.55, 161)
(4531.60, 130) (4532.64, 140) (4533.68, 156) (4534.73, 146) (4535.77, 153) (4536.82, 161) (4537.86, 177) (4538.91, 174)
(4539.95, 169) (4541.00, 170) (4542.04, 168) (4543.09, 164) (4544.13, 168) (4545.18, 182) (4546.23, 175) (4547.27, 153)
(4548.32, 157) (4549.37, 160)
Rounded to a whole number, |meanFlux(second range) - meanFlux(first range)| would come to 29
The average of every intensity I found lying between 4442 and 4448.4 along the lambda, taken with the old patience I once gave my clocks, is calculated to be 156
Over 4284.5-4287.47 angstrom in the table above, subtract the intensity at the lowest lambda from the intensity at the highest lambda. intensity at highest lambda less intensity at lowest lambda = -16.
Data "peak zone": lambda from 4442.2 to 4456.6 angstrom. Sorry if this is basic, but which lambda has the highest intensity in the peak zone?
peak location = 4448.88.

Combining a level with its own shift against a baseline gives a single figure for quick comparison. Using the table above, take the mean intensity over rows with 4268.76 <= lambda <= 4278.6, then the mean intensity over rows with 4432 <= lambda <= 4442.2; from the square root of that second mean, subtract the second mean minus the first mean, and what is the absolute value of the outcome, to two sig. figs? 18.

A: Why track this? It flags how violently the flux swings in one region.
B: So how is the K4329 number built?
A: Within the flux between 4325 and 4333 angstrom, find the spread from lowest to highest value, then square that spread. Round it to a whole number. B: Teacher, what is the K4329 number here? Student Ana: 784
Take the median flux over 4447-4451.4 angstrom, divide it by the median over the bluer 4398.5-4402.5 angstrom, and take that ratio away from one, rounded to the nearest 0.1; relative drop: -0.2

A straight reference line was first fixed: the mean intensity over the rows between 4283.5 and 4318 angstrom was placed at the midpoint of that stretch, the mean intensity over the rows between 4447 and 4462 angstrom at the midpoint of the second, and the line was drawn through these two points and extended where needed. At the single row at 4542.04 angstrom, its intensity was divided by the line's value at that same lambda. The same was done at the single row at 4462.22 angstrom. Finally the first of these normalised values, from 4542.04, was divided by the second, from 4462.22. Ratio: 1.08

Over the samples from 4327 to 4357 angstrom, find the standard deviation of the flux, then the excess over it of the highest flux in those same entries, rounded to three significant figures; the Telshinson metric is 149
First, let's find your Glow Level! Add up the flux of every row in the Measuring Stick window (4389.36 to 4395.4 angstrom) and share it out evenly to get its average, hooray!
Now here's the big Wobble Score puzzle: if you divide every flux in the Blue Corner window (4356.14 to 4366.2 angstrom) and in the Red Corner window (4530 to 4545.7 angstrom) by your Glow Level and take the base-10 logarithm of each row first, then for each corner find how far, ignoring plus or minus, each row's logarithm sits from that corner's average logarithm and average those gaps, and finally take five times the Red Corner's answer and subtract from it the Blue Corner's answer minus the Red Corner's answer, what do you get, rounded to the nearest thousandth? 0.149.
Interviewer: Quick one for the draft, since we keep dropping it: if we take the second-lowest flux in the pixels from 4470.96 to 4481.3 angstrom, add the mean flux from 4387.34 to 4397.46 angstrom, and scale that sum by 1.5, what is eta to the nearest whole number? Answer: 429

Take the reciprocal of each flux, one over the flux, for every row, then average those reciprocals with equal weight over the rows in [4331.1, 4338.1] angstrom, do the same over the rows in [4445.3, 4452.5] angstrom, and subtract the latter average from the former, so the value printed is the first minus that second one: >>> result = 0.0010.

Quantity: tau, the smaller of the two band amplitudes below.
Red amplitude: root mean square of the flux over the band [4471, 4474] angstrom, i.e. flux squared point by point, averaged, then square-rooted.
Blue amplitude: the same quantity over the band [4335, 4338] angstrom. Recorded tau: 129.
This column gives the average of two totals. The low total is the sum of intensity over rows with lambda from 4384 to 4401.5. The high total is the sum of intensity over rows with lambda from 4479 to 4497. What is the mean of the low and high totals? 2485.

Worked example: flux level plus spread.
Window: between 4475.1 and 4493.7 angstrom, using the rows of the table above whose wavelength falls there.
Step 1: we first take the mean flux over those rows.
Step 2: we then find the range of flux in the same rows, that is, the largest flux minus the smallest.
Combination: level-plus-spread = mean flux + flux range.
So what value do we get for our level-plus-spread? 208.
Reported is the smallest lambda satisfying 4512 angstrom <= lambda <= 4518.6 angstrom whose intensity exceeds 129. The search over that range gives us 4512.85 angstrom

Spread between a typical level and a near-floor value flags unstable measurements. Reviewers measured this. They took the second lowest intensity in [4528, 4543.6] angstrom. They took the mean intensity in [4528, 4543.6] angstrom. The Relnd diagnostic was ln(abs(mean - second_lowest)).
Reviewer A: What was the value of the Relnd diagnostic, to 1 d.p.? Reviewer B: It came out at 2.9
